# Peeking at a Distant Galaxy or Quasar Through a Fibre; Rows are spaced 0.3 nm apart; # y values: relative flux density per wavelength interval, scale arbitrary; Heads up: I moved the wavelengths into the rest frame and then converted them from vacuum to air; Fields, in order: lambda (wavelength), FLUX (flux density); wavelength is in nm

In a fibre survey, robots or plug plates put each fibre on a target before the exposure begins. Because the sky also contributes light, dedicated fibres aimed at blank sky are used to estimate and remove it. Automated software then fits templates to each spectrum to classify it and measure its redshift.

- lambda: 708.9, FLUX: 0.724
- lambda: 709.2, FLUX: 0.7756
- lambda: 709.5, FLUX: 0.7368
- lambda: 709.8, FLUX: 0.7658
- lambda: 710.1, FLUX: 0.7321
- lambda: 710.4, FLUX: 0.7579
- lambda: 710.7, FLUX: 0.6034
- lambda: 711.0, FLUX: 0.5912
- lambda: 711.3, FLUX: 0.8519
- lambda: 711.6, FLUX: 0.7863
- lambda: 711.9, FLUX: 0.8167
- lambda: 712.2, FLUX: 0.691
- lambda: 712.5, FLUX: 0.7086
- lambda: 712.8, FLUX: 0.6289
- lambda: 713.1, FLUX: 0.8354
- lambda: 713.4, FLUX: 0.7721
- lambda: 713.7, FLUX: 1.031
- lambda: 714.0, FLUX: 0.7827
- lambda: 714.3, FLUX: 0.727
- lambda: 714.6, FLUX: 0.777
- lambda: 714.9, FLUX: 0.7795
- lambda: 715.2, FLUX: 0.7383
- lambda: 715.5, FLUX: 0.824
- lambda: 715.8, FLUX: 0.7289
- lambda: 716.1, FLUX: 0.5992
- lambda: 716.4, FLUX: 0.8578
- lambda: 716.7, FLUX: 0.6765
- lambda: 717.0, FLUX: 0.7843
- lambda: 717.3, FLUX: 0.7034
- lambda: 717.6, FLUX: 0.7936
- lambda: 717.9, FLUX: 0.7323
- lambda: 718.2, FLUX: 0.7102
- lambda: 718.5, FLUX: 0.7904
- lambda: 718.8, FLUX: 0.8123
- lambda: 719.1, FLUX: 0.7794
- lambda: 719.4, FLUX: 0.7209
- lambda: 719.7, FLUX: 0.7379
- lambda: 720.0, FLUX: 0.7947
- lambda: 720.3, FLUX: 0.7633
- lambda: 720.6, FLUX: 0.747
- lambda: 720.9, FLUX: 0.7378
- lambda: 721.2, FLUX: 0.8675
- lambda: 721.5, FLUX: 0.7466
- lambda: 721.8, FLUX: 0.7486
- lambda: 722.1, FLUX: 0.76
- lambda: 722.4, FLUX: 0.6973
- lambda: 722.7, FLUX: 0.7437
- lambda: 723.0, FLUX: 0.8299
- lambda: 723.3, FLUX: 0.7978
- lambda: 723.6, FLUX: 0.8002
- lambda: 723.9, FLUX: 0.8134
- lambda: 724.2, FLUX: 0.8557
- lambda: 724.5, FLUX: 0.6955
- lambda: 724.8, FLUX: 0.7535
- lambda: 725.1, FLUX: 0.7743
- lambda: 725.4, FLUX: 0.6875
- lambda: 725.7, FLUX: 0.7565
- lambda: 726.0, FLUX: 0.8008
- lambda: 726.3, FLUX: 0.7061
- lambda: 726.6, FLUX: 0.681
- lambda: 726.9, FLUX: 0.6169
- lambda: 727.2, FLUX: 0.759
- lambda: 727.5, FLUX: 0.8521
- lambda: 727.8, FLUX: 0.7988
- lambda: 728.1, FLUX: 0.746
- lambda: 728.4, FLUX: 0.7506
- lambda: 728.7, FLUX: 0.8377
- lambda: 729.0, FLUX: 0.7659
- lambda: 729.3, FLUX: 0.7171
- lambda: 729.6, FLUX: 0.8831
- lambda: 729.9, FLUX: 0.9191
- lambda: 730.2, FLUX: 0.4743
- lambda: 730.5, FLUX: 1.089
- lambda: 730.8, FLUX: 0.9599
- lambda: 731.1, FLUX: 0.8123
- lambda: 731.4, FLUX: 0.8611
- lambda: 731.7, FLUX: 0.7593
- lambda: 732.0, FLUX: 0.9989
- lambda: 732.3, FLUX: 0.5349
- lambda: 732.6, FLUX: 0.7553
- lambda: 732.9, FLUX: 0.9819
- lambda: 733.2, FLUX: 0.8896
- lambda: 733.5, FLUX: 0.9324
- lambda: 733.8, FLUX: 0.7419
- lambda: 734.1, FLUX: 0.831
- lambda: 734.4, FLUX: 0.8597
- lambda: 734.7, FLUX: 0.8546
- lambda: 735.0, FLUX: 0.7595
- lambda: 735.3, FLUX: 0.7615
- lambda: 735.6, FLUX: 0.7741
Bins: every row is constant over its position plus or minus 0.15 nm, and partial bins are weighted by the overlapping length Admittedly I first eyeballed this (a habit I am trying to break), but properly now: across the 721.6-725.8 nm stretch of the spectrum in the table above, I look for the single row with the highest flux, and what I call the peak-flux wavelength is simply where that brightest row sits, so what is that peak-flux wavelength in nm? 724.2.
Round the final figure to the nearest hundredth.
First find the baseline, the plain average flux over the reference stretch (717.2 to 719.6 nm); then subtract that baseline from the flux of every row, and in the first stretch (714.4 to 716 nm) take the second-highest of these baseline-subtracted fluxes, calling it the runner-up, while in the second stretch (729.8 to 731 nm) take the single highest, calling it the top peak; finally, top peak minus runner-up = 0.31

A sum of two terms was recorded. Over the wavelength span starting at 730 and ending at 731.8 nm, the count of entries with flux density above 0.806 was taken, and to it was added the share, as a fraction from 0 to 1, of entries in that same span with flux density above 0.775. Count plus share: 4.7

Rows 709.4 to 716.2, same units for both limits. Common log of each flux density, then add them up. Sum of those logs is -2.94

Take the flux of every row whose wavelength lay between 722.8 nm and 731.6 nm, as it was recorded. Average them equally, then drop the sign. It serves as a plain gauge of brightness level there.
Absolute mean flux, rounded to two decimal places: 0.79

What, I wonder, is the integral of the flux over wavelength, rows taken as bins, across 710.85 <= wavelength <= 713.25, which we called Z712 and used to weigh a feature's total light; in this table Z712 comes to 1.77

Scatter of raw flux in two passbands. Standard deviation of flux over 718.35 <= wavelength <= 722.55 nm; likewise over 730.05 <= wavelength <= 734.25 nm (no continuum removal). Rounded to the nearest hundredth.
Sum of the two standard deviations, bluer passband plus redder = 0.21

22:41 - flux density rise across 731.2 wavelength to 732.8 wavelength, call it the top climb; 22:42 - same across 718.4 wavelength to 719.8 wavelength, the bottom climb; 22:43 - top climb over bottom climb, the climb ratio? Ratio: 2.0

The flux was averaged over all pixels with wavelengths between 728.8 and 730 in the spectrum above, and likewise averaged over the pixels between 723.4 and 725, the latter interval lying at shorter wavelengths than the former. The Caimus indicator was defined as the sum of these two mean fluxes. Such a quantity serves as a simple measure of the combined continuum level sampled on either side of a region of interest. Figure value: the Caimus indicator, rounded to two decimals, 1.60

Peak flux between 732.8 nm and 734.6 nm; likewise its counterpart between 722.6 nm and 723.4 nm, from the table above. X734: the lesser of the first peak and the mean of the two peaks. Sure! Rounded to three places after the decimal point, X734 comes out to 0.906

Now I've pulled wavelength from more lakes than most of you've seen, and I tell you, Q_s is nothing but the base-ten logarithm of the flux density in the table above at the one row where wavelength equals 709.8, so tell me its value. -0.116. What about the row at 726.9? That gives -0.210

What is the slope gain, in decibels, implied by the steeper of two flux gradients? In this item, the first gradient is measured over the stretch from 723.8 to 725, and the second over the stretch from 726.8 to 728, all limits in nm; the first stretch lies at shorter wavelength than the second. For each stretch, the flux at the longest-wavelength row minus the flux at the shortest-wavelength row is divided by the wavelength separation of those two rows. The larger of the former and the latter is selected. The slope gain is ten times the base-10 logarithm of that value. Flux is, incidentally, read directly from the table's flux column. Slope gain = -6.9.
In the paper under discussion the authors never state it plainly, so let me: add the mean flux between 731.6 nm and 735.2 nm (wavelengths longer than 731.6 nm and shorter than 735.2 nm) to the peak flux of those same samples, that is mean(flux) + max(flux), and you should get 1.82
